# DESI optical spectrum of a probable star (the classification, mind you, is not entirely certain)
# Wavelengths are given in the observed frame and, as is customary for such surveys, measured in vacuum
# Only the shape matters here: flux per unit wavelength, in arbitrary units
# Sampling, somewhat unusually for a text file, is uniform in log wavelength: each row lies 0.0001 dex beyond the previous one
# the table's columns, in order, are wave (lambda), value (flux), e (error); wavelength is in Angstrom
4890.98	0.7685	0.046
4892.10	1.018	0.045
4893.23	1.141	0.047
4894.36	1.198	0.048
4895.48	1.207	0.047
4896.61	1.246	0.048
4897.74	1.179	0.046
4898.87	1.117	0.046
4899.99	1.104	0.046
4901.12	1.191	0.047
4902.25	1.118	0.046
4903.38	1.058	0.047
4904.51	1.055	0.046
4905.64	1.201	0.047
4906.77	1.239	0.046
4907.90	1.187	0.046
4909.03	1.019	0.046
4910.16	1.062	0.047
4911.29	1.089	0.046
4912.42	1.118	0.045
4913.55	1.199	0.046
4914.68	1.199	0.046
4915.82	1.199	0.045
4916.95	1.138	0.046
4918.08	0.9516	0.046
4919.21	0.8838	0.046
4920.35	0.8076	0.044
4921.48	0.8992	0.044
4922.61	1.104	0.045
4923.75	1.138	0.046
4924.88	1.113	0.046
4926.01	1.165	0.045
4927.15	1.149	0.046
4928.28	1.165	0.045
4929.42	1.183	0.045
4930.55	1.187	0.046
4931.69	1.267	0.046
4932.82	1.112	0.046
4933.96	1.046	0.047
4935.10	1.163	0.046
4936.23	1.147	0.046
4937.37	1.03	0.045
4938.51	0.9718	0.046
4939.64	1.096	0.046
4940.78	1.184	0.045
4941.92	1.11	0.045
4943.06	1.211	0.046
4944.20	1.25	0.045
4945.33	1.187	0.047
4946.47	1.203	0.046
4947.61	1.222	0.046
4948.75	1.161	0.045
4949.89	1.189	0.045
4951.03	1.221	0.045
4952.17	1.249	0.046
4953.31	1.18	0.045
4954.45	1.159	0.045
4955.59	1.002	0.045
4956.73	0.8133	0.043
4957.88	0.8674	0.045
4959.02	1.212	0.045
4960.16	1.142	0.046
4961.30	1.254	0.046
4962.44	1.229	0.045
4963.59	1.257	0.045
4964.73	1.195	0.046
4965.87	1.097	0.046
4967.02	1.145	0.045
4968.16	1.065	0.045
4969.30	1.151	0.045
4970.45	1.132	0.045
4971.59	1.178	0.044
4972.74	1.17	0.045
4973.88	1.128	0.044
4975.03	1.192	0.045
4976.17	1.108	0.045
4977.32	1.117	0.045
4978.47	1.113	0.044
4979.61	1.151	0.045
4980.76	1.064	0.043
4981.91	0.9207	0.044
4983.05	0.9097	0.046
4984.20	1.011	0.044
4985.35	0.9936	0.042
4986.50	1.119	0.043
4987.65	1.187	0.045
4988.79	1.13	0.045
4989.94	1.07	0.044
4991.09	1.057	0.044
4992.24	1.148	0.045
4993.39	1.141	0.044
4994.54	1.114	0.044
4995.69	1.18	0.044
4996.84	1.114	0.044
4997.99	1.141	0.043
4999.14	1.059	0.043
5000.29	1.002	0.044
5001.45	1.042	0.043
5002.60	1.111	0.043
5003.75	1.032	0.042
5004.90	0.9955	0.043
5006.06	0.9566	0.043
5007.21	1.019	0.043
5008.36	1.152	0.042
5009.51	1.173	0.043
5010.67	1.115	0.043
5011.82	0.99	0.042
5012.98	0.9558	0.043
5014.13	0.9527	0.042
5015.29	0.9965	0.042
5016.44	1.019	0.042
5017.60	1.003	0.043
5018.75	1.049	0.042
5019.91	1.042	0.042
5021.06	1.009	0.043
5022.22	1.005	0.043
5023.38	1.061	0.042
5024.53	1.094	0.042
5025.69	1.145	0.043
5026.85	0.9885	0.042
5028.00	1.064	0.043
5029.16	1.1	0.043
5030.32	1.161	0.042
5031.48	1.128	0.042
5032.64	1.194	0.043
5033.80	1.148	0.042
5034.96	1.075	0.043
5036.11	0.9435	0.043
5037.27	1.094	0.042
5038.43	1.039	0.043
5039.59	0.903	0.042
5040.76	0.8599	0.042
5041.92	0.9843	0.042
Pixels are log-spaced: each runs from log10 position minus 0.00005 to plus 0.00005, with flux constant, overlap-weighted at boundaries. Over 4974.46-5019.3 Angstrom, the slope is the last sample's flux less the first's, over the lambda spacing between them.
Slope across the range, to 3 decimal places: -0.003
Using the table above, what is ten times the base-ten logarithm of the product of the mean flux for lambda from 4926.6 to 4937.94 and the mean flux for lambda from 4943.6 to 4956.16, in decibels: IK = 1.32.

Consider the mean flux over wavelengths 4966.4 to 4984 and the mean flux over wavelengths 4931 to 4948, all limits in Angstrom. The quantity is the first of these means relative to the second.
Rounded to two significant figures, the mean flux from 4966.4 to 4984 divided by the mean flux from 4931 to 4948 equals 0.96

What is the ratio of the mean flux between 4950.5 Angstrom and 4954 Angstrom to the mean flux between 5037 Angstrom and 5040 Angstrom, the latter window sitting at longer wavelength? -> 1.20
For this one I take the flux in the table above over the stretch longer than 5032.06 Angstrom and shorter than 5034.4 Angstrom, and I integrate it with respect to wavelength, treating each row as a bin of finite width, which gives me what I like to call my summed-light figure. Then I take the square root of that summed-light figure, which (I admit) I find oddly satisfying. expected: 1.65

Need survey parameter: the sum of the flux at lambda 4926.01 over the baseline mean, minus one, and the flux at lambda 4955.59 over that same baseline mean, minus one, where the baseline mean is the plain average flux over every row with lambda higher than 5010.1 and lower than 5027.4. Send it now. 0.11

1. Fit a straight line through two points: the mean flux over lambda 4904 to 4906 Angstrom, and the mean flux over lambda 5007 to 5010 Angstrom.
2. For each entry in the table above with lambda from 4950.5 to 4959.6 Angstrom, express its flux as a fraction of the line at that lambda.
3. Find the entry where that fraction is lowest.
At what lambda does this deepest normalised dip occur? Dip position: 4956.73 Angstrom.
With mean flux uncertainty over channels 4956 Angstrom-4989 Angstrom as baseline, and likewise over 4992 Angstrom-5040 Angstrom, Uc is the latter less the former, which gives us -0.0019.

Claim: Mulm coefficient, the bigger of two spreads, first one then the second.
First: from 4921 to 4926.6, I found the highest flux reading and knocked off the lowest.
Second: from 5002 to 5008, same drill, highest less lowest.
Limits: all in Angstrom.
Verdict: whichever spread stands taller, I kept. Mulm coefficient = 0.27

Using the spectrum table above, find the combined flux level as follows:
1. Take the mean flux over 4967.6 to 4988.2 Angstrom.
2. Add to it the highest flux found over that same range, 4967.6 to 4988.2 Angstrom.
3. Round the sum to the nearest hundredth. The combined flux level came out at 2.29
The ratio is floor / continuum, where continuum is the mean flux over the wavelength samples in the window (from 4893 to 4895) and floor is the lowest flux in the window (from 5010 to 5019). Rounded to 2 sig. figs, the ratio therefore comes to 0.81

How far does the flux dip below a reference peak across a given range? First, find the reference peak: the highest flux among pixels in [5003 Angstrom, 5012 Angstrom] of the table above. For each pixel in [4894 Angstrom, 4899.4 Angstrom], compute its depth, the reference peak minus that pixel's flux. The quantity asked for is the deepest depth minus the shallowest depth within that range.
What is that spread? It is 0.13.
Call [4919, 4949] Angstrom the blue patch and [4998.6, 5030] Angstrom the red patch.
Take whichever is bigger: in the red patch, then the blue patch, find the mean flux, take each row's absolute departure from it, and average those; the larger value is 0.0824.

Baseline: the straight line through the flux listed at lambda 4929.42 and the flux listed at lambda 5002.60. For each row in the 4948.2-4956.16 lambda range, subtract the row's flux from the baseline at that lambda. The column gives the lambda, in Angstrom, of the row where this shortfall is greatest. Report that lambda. 4955.59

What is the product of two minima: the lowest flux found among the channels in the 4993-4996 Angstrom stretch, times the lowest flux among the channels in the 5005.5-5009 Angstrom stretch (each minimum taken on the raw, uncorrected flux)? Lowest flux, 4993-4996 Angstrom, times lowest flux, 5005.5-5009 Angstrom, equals 1.066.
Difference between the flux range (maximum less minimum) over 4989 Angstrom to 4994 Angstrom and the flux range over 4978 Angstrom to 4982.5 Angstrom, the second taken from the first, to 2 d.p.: -0.14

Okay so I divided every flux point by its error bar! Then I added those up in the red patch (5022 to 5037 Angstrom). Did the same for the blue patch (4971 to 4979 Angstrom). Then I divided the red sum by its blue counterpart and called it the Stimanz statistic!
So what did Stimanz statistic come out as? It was 1.8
